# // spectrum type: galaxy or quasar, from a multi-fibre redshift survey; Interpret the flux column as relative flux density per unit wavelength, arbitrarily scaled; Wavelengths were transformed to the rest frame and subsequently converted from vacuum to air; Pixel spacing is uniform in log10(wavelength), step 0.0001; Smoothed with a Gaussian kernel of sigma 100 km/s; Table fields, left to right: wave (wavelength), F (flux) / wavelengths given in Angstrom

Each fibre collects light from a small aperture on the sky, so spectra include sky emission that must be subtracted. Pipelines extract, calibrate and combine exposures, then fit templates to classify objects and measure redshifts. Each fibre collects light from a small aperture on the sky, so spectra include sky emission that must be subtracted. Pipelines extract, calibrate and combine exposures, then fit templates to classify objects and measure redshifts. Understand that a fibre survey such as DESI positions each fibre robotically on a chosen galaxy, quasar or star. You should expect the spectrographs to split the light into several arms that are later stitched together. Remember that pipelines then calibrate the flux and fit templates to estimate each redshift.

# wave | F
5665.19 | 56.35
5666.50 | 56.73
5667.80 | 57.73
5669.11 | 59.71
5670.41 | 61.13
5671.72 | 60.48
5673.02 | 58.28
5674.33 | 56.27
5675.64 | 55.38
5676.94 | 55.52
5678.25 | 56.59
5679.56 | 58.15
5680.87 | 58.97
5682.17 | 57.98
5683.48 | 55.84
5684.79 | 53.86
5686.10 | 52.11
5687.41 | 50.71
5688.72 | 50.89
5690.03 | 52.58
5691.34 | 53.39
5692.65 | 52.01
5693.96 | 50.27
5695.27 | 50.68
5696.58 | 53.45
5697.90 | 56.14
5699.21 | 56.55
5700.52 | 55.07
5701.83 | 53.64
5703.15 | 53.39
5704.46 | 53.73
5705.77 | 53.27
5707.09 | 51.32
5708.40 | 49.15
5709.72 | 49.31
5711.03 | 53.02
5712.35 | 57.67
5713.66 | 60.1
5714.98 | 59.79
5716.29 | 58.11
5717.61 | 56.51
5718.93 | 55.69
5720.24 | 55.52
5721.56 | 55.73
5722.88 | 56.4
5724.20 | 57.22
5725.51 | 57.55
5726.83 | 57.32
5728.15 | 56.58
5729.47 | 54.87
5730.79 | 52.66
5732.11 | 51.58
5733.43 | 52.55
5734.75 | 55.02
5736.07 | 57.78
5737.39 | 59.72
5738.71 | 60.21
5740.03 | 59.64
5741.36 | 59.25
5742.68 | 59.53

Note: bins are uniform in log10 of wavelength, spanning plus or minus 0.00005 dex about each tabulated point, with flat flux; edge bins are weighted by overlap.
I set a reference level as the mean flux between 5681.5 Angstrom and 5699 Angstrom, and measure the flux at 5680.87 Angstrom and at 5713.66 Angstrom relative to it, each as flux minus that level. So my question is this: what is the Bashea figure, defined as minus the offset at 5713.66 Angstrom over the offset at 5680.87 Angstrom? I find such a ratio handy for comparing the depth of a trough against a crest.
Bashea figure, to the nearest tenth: -1.2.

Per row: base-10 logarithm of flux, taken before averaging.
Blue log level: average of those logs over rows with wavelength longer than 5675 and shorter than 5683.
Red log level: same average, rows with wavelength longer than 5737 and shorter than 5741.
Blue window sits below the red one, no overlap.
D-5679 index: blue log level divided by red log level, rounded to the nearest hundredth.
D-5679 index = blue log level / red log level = 0.99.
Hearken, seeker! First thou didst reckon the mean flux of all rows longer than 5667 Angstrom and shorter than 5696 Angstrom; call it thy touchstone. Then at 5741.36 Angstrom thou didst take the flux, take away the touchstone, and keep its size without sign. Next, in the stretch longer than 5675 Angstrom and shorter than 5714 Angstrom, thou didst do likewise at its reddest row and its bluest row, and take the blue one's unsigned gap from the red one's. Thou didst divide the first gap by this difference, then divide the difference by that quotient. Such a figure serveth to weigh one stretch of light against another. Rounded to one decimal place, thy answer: 5.7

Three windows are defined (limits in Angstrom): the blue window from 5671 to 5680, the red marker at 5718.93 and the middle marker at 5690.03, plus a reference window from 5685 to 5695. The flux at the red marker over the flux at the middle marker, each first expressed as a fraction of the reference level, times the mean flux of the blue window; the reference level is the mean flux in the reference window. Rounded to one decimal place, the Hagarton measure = 60.6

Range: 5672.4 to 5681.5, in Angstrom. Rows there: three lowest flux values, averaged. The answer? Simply 55.7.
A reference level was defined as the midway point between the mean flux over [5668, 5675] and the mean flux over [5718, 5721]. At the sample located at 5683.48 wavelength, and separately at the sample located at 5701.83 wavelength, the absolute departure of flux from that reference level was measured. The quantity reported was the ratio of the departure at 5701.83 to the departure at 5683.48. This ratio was 2.4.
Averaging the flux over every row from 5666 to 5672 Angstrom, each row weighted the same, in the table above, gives 59.2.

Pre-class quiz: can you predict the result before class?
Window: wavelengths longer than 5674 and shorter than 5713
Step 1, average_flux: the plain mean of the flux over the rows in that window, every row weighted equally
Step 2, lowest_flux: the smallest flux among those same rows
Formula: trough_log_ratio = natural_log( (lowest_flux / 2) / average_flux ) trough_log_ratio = -0.785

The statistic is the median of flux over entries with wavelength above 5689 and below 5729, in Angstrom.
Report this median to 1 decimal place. 55.3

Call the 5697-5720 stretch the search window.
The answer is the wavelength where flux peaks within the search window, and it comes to 5713.66 Angstrom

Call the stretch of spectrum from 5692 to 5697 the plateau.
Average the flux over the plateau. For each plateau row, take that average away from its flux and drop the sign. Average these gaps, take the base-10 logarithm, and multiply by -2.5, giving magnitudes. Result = -0.13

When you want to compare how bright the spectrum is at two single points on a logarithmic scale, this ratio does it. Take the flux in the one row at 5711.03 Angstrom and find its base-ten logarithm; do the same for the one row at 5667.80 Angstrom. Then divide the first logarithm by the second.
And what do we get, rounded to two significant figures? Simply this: 0.98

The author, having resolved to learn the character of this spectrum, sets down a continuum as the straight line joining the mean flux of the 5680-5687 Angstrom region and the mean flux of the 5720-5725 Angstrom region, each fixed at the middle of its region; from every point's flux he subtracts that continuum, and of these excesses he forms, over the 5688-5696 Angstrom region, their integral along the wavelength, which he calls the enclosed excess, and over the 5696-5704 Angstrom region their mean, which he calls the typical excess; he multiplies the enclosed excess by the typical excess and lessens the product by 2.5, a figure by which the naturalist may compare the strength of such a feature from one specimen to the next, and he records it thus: 39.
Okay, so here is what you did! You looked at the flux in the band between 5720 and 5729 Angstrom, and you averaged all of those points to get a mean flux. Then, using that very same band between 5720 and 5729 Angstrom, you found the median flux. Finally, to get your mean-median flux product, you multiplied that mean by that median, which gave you 3203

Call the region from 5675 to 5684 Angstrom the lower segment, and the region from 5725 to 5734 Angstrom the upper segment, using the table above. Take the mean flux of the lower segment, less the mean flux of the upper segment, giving 2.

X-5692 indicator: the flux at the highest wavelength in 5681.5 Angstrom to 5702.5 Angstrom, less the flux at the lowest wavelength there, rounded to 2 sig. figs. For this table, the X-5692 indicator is -4.3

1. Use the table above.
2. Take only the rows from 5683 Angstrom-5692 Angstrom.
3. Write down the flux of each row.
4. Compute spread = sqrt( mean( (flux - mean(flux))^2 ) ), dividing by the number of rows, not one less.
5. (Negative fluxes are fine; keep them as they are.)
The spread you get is 1.7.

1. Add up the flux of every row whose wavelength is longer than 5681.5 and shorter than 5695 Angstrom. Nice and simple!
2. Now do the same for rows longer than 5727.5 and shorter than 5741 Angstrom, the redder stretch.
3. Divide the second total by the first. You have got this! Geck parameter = 1.06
